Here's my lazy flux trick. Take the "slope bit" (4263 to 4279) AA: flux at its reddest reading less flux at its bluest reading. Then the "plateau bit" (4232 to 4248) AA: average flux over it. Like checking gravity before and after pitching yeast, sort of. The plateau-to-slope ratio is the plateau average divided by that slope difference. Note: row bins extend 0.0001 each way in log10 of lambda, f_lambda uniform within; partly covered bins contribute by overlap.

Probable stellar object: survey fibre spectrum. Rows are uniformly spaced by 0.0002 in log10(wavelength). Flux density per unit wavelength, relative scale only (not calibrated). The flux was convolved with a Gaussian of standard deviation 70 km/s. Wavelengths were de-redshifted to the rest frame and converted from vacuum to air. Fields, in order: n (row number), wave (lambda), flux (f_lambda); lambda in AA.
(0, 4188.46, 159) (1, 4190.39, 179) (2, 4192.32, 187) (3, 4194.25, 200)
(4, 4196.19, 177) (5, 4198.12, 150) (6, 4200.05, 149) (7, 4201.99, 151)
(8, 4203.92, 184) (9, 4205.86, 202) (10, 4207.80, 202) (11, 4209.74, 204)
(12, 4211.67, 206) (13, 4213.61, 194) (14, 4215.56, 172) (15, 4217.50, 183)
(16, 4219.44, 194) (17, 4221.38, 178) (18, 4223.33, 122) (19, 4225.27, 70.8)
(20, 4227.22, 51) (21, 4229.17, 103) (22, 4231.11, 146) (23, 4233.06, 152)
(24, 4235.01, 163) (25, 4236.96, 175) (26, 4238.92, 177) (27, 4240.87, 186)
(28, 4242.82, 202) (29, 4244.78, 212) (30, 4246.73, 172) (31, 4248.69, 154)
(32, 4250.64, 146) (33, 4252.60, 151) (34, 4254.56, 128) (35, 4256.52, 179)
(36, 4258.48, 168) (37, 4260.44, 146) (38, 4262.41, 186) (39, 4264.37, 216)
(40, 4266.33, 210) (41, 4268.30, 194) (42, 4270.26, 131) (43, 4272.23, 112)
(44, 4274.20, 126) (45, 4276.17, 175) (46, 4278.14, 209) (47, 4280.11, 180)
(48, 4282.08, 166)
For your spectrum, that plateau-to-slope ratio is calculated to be -26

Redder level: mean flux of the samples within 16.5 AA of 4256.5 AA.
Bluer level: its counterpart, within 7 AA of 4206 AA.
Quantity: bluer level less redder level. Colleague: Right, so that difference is 15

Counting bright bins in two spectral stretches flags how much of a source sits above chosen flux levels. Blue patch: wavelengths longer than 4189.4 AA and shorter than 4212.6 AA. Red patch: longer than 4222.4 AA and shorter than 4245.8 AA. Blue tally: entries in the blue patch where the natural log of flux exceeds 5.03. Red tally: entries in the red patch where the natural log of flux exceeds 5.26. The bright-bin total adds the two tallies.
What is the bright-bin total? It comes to 11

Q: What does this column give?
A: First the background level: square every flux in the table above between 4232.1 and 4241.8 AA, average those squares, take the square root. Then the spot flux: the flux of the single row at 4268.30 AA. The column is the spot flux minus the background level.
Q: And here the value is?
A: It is 23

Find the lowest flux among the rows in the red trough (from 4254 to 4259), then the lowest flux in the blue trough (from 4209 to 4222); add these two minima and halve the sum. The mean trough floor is 150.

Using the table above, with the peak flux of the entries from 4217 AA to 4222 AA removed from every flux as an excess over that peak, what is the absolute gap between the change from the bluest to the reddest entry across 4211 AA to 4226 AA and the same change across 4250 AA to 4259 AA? 157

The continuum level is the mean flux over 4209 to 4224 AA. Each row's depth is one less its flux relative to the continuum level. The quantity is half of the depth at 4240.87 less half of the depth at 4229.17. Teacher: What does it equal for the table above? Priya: -0.23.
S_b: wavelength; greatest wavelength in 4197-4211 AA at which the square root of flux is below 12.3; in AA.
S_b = 4201.99 AA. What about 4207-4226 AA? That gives 4225.27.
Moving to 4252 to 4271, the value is 4270.26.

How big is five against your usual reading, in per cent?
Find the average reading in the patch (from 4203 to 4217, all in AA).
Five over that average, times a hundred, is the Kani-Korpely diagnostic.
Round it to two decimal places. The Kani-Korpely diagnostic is 2.57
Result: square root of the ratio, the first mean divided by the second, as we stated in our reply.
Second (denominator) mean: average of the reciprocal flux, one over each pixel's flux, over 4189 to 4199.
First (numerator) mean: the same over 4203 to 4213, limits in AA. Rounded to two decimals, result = 0.94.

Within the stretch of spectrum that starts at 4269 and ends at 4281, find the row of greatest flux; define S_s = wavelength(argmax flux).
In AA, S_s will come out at 4278.14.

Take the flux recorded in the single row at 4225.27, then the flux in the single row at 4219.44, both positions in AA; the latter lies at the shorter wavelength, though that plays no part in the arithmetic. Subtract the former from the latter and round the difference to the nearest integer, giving 123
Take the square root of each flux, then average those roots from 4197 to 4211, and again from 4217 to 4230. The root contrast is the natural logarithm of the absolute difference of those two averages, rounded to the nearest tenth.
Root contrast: 0.8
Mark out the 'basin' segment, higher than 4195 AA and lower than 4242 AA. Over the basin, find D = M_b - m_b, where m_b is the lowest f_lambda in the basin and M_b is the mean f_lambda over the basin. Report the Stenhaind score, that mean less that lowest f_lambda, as 111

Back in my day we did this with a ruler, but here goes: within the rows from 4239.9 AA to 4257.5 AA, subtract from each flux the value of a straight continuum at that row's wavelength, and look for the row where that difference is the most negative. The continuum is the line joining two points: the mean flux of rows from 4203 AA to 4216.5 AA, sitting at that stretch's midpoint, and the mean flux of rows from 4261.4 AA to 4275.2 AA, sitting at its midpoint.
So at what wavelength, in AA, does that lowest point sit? 4254.56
